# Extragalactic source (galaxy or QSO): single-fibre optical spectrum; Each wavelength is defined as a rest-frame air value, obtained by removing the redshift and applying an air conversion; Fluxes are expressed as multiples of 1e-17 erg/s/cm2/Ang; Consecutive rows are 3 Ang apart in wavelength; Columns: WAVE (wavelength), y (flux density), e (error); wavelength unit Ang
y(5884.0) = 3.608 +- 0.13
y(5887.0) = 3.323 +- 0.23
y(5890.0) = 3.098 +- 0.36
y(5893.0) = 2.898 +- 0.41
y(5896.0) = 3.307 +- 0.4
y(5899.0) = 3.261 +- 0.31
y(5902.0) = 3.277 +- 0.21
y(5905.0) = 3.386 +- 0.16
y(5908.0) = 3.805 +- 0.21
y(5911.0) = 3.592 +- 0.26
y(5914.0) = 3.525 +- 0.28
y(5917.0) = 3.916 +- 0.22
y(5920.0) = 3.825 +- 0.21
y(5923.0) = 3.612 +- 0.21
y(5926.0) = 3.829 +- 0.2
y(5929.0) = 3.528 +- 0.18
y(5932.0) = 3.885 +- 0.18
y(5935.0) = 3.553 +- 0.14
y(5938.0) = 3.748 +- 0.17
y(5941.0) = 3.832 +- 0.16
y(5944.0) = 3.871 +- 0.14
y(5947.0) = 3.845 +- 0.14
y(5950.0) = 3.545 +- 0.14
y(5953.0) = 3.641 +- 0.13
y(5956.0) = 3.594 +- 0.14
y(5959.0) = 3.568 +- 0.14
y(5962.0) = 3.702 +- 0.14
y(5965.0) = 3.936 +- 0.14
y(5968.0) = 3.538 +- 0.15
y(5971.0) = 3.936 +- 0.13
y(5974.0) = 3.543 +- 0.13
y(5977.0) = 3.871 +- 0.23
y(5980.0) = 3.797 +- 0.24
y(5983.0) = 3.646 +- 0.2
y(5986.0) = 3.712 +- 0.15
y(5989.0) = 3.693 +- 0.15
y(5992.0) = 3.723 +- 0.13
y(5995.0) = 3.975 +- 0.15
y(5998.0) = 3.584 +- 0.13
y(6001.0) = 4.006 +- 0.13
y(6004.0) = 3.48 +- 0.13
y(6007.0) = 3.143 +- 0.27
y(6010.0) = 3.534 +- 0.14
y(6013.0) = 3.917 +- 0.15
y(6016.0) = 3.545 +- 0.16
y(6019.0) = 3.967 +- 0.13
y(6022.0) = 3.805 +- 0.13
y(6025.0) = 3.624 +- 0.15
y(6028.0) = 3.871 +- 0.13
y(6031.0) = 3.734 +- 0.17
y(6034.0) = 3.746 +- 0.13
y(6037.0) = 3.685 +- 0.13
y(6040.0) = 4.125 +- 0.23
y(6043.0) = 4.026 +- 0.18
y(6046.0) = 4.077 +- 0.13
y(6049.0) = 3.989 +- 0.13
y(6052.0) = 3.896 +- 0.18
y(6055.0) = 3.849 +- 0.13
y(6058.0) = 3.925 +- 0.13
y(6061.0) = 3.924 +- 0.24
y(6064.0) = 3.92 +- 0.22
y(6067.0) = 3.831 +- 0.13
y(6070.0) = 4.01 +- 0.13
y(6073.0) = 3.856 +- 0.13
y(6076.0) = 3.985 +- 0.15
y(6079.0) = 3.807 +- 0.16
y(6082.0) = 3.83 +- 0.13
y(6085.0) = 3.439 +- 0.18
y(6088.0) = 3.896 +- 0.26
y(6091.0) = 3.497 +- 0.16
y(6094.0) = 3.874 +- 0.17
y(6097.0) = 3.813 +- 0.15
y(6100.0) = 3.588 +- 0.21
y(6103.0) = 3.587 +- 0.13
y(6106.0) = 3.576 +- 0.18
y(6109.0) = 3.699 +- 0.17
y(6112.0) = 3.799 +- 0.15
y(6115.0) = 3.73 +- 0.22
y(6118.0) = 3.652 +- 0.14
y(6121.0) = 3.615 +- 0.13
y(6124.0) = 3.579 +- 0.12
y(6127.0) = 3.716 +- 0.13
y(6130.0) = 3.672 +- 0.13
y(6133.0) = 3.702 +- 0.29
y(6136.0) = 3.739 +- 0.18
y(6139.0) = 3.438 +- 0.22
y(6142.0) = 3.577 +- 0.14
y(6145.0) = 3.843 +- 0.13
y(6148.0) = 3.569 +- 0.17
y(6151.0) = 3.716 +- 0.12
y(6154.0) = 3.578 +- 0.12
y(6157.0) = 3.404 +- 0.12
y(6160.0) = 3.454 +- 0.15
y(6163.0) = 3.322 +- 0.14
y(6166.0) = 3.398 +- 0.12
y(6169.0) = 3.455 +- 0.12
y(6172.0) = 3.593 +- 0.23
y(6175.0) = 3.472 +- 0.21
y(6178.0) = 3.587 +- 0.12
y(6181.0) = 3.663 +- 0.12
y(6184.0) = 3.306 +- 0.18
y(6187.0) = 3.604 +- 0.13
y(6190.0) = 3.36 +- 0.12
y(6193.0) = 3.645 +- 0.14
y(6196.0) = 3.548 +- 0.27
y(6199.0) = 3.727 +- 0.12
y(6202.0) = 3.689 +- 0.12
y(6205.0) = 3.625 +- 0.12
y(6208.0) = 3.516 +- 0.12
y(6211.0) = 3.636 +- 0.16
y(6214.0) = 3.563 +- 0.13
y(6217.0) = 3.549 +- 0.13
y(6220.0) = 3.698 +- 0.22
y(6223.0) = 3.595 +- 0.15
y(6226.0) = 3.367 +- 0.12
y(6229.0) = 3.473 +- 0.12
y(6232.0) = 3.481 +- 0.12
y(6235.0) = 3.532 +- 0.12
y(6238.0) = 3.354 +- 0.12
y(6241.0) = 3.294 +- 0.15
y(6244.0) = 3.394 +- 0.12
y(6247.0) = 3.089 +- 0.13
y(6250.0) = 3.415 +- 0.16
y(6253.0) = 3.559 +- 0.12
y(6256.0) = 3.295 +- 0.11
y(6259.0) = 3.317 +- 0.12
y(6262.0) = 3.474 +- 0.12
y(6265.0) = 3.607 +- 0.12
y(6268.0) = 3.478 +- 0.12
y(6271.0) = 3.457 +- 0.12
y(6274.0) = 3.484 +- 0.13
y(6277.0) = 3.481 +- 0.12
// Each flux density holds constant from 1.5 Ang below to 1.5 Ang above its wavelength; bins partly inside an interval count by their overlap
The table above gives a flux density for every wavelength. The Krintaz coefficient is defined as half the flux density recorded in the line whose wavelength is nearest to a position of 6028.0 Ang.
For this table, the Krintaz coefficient 1.94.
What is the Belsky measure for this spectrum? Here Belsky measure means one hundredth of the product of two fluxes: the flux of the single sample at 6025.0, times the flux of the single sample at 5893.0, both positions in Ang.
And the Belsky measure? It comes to 0.105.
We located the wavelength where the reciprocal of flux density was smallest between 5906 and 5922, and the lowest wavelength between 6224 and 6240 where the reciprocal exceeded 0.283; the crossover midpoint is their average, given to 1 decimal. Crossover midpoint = 6071.5 Ang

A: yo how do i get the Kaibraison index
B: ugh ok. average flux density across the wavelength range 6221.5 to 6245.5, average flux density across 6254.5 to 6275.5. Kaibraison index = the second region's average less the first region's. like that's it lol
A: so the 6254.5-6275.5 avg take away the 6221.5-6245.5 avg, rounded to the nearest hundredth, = 0.01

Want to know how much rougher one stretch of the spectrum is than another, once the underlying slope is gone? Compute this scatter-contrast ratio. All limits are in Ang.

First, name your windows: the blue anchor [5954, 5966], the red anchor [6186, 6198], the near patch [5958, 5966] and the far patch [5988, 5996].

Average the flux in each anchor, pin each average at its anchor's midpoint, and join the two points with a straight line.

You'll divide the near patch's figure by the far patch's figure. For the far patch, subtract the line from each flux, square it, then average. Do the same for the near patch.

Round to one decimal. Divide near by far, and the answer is 0.8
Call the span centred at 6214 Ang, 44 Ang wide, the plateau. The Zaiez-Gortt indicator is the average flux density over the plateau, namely 3.58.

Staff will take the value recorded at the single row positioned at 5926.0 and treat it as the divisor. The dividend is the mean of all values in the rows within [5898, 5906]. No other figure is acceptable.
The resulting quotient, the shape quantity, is 0.86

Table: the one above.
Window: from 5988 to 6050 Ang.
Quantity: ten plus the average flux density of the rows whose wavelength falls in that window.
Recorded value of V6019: 13.8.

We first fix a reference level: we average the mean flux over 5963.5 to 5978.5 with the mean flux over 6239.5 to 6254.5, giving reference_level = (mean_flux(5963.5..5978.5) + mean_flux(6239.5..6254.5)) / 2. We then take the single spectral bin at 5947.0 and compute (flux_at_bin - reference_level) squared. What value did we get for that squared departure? 0.083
